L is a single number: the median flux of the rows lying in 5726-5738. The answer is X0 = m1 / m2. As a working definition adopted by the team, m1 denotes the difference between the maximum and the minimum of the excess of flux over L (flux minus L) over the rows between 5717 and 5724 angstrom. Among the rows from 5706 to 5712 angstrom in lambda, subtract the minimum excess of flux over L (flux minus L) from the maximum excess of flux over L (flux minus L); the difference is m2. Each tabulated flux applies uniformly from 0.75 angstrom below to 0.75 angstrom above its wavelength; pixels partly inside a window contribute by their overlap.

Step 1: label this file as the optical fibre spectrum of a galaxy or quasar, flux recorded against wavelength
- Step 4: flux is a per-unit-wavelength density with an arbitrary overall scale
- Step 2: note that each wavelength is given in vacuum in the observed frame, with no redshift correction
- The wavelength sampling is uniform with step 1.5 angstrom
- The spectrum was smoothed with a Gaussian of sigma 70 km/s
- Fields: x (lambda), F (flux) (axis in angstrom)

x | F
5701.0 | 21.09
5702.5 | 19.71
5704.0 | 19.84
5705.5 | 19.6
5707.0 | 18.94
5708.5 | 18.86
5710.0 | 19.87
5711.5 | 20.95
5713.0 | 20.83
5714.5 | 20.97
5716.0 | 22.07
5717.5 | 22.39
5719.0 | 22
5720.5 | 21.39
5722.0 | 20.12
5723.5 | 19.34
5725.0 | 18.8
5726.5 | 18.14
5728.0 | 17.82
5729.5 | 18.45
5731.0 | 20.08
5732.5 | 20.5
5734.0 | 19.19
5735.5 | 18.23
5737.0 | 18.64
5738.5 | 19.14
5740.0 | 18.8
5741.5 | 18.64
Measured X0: 1.5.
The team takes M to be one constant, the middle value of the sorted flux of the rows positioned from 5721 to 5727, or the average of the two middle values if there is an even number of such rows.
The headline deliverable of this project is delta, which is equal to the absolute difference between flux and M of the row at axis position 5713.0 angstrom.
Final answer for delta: 1.8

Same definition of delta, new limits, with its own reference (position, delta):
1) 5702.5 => 0.6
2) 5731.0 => 1.0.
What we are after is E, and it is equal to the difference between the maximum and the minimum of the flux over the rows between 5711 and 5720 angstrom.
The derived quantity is 1.6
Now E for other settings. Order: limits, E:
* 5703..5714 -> 2.1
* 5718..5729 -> 4.2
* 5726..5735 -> 2.7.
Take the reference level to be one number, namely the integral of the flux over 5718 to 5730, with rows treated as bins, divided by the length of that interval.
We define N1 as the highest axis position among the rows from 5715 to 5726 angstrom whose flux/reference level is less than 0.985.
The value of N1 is 5725.0 angstrom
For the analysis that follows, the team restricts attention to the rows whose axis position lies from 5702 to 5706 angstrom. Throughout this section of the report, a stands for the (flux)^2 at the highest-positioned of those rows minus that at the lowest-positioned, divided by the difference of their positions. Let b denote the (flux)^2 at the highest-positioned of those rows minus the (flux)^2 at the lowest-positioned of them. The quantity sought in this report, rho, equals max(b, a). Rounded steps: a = -1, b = -4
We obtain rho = -1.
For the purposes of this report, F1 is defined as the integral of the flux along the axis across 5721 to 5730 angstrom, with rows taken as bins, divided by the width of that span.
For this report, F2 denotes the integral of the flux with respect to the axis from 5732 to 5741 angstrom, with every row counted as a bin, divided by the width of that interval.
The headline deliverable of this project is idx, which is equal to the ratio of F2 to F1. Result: 1.01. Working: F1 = 18.9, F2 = 19.0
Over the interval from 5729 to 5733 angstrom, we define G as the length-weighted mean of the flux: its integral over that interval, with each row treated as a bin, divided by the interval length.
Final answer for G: 19.7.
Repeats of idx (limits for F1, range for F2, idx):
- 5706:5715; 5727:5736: 0.95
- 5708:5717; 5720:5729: 0.93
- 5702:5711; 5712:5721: 1.11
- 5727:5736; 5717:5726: 1.08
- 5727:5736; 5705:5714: 1.04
